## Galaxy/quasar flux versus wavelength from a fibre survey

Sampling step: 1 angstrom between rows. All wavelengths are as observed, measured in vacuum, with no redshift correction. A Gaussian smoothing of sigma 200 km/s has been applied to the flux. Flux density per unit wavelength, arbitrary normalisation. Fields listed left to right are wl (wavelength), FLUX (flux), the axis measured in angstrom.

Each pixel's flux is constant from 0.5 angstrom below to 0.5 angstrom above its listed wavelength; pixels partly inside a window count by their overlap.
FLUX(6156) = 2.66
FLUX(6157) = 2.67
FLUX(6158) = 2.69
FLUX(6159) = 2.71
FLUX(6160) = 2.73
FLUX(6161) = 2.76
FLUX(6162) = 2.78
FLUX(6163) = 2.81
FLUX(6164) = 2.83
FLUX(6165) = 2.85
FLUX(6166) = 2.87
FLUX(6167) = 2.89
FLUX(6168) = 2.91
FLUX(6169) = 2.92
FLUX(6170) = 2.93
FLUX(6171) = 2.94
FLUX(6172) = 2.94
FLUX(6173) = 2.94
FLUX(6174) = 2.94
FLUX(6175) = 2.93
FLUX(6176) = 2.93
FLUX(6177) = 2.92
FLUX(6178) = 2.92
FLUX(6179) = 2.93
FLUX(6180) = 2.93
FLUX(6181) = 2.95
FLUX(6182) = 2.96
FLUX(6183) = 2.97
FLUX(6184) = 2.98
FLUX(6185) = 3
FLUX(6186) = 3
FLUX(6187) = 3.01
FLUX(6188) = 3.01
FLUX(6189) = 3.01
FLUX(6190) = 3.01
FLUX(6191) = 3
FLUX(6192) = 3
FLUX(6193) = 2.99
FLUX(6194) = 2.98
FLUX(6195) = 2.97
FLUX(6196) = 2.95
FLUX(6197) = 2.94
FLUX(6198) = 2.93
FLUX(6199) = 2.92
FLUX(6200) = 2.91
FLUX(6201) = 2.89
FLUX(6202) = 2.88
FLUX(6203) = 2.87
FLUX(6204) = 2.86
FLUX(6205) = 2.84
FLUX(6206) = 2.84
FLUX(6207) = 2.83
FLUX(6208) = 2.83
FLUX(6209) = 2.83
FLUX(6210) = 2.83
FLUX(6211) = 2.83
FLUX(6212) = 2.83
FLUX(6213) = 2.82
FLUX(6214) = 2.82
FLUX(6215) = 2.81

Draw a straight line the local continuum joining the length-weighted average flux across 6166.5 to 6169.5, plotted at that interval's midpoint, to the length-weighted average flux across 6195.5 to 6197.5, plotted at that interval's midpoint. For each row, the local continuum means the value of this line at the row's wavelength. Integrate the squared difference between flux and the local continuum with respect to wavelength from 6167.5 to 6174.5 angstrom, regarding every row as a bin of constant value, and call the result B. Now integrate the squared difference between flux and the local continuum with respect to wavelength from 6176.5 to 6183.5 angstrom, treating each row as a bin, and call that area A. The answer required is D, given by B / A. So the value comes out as 0.9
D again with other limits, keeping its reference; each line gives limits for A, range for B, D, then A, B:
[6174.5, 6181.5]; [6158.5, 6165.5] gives 96.4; 0.001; 0.110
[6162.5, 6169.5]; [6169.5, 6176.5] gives 0.2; 0.017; 0.004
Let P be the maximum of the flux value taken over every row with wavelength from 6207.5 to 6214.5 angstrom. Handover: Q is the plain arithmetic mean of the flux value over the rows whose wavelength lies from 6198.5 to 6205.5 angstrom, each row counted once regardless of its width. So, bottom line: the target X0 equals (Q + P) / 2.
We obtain 2.86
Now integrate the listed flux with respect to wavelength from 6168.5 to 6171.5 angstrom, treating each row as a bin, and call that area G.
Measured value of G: 8.8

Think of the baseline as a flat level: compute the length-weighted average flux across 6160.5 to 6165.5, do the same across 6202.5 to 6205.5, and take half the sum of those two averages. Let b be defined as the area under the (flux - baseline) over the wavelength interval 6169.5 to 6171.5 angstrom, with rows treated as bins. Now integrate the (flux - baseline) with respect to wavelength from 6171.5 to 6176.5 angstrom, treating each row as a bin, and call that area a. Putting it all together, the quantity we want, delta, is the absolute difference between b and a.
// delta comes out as 0.32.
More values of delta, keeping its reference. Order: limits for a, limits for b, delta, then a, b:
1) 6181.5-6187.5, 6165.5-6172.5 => 0.35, 0.93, 0.58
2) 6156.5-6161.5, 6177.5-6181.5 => 1.00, -0.60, 0.40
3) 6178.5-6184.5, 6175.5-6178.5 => 0.46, 0.73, 0.28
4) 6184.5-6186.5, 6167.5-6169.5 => 0.17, 0.34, 0.17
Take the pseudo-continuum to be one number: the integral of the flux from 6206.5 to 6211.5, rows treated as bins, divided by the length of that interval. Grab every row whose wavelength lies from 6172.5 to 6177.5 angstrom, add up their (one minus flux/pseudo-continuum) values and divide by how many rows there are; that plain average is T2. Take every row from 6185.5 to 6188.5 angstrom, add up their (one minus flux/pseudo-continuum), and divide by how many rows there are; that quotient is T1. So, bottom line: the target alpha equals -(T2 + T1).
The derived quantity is 0.098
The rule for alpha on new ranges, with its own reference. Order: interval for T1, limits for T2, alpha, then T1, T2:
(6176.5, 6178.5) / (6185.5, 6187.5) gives 0.094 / -0.032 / -0.062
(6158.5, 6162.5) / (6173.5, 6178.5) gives 0.005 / 0.030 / -0.035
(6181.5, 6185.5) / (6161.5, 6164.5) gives 0.044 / -0.052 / 0.008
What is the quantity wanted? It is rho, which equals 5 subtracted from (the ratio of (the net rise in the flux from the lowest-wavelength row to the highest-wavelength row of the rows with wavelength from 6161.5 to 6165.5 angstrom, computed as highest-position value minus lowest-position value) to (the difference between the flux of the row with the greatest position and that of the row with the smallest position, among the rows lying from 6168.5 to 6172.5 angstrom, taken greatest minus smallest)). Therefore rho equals -1.5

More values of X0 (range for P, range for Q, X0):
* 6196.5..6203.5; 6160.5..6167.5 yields 2.88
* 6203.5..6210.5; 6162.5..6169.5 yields 2.86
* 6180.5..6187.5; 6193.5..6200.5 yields 2.98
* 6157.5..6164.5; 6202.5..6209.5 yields 2.84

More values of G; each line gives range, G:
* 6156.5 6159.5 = 8.1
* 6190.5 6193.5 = 9.0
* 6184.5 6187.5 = 9.0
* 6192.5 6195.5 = 8.9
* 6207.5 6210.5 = 8.5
